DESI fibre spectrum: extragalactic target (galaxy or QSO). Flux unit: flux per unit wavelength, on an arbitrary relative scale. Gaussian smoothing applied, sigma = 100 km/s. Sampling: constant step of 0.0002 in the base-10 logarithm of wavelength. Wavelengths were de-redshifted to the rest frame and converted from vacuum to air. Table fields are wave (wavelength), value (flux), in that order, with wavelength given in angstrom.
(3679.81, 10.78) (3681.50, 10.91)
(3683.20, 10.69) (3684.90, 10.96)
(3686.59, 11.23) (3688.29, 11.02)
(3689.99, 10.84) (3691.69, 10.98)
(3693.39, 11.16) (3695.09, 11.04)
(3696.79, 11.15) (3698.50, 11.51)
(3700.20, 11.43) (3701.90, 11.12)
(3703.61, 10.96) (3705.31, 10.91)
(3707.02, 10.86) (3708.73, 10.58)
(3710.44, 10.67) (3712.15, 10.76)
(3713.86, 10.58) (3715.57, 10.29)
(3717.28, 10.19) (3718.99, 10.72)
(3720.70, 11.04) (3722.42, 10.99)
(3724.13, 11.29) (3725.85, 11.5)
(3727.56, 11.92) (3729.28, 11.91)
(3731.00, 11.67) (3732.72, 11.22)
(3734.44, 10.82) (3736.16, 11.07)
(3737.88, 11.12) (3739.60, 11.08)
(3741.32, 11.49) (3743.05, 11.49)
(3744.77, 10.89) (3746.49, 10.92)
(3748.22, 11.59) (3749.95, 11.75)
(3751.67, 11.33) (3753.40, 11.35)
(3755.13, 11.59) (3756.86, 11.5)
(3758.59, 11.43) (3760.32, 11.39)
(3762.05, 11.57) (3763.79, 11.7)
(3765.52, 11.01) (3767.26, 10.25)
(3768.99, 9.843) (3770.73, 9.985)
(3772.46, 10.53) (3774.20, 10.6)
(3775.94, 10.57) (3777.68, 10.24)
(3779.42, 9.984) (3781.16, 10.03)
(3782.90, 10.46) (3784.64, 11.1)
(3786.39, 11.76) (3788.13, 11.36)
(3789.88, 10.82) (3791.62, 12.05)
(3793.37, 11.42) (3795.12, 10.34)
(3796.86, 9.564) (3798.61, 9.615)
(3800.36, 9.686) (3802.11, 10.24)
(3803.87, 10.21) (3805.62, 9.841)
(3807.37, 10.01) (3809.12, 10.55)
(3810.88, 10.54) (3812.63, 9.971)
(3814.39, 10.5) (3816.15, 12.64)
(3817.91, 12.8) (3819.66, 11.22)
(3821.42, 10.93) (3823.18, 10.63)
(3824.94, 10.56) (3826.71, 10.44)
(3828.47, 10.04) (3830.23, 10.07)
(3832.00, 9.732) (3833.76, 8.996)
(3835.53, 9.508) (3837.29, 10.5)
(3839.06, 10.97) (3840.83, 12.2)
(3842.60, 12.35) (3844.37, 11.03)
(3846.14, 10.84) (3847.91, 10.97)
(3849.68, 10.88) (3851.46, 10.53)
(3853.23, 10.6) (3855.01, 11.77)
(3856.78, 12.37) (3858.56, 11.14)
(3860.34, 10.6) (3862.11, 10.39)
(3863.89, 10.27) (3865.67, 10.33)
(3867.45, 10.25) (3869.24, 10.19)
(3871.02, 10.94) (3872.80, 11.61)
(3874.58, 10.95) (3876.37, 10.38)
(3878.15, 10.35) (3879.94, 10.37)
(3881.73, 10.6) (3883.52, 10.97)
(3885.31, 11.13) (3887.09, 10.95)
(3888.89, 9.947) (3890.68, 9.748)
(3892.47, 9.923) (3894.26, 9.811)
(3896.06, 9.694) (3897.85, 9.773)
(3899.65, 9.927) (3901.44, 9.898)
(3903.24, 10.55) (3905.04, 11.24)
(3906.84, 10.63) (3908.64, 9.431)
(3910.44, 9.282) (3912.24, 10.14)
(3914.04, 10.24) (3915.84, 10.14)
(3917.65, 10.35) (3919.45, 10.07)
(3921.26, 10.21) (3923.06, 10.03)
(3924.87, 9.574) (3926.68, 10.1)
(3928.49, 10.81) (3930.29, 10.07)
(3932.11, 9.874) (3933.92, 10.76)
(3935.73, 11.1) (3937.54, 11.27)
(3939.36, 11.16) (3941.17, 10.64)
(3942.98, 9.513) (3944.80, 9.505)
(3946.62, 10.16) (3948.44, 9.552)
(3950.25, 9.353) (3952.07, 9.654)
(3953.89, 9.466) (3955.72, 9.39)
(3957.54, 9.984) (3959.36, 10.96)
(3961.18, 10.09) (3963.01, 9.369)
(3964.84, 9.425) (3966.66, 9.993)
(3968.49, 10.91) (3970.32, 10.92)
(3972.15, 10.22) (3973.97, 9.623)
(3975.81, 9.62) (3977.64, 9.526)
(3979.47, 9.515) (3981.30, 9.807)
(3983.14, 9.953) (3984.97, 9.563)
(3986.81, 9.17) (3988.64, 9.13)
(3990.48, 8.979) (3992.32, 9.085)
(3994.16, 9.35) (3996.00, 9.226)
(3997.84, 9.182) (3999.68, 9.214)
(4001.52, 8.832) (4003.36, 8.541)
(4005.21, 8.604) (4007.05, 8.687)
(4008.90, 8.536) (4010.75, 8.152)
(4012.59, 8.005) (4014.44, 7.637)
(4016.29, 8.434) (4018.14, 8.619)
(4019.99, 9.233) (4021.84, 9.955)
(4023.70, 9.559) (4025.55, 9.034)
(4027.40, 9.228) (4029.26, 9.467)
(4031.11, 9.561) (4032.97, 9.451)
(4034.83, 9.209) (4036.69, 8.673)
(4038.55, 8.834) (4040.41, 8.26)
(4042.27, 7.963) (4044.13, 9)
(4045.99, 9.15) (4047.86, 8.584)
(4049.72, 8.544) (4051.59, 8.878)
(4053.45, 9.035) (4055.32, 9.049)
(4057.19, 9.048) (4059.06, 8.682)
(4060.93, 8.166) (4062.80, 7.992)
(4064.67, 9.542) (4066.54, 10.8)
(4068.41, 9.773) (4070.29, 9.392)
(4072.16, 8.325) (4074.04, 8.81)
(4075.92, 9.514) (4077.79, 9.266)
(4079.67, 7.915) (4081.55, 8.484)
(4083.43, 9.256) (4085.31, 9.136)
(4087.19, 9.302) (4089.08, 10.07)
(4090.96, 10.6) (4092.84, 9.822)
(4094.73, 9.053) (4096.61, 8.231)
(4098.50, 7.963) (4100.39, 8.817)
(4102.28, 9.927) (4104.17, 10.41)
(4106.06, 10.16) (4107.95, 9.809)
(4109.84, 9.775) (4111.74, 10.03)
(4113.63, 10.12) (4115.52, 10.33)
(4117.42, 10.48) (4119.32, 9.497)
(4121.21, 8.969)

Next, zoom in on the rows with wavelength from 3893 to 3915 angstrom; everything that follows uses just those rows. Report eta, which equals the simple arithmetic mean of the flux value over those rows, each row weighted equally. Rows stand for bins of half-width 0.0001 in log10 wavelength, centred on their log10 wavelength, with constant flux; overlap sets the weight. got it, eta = 10.1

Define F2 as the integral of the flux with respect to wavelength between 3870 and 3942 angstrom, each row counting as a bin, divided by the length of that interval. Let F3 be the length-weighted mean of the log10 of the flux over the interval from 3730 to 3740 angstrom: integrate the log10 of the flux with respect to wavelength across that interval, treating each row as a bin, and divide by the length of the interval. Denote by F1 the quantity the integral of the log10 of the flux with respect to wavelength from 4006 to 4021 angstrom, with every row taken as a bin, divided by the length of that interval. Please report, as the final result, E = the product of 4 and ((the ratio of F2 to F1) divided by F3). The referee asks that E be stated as 43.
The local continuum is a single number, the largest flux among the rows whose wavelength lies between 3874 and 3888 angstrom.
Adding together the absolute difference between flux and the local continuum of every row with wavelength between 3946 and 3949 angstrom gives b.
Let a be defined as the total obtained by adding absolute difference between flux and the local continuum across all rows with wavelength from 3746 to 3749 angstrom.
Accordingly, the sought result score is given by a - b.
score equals -2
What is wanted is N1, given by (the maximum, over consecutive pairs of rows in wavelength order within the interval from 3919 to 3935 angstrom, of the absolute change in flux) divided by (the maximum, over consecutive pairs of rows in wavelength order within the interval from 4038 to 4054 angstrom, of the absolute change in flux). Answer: 0.9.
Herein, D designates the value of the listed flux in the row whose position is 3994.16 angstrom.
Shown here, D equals 9.35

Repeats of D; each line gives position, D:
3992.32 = 9.085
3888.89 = 9.947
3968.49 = 10.91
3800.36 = 9.686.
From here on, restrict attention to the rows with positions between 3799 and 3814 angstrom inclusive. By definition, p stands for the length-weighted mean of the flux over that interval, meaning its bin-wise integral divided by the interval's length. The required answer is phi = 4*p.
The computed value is 40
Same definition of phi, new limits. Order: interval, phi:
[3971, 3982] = 39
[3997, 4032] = 35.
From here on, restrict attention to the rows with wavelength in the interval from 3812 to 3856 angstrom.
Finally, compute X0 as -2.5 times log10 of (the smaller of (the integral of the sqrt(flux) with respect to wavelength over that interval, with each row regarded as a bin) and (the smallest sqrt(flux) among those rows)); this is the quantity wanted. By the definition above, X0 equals -1.19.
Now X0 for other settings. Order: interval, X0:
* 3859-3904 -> -1.23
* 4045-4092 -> -1.12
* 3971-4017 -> -1.10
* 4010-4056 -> -1.10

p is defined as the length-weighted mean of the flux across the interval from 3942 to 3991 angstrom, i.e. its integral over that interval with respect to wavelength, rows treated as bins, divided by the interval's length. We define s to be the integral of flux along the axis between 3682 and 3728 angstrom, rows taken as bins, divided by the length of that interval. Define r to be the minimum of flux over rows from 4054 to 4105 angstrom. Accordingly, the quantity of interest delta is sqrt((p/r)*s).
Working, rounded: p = 9.76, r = 7.915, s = 11.0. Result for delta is 3.68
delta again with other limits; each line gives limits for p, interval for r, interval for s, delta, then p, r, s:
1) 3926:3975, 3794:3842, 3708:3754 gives 3.54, 10.14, 8.996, 11.1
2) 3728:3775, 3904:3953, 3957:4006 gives 3.39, 11.16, 9.282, 9.6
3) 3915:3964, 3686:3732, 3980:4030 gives 2.99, 10.11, 10.19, 9.0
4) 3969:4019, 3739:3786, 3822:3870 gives 3.15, 9.13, 9.843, 10.7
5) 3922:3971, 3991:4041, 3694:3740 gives 3.83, 10.13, 7.637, 11.1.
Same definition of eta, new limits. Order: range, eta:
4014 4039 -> 9.1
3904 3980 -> 10.1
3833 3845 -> 10.8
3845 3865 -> 10.9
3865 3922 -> 10.3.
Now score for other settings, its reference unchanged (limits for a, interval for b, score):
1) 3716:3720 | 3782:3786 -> 1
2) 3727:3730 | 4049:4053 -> -3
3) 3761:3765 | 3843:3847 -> 1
